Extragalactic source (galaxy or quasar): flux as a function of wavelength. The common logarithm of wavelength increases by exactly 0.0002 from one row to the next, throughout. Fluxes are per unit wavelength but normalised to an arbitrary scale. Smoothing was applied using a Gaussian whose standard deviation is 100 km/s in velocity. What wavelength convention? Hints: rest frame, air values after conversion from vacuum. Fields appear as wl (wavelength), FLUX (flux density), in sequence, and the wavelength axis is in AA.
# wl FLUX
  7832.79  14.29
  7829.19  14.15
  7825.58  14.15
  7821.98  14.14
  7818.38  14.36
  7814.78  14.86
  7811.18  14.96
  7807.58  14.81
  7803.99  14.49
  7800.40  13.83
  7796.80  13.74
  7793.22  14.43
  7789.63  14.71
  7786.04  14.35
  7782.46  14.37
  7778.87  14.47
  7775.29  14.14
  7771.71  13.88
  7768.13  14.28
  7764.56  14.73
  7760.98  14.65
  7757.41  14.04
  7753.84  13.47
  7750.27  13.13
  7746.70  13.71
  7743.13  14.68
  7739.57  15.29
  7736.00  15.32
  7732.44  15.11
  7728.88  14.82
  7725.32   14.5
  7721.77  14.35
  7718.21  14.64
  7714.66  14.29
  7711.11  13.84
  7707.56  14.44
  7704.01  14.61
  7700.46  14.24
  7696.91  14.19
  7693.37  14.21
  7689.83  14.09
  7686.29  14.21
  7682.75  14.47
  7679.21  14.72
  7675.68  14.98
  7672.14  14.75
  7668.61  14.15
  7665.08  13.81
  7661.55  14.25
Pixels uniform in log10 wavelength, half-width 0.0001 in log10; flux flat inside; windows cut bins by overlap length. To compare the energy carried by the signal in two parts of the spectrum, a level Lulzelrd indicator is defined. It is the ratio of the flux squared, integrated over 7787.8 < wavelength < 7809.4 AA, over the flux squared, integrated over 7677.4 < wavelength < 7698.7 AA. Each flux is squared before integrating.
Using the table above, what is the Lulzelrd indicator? 1.02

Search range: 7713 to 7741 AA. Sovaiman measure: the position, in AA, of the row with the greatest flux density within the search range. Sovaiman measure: 7736.00 AA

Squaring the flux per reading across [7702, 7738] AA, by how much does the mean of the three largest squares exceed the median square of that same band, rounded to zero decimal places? 16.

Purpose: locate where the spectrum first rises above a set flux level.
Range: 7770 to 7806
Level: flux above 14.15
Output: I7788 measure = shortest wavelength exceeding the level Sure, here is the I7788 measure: 7778.87 AA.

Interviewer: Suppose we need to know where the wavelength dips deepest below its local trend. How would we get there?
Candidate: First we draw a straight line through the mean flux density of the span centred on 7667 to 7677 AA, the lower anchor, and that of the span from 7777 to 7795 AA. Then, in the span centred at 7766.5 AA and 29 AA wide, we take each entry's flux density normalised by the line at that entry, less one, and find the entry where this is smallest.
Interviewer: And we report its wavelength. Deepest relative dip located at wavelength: 7753.84 AA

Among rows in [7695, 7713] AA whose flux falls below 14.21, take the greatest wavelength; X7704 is 7711.11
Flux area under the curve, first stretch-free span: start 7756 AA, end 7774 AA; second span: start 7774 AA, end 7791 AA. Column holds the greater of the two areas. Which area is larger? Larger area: 258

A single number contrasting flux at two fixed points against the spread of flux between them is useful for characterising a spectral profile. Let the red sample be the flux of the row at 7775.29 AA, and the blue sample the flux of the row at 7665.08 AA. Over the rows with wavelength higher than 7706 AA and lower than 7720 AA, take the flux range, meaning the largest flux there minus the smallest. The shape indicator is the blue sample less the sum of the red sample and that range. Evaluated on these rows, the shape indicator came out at -1.1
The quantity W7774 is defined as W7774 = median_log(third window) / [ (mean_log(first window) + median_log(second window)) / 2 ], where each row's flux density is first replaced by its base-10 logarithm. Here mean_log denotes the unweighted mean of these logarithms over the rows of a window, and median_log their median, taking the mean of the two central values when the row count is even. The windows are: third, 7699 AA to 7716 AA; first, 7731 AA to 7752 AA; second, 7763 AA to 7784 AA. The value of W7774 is 1.00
